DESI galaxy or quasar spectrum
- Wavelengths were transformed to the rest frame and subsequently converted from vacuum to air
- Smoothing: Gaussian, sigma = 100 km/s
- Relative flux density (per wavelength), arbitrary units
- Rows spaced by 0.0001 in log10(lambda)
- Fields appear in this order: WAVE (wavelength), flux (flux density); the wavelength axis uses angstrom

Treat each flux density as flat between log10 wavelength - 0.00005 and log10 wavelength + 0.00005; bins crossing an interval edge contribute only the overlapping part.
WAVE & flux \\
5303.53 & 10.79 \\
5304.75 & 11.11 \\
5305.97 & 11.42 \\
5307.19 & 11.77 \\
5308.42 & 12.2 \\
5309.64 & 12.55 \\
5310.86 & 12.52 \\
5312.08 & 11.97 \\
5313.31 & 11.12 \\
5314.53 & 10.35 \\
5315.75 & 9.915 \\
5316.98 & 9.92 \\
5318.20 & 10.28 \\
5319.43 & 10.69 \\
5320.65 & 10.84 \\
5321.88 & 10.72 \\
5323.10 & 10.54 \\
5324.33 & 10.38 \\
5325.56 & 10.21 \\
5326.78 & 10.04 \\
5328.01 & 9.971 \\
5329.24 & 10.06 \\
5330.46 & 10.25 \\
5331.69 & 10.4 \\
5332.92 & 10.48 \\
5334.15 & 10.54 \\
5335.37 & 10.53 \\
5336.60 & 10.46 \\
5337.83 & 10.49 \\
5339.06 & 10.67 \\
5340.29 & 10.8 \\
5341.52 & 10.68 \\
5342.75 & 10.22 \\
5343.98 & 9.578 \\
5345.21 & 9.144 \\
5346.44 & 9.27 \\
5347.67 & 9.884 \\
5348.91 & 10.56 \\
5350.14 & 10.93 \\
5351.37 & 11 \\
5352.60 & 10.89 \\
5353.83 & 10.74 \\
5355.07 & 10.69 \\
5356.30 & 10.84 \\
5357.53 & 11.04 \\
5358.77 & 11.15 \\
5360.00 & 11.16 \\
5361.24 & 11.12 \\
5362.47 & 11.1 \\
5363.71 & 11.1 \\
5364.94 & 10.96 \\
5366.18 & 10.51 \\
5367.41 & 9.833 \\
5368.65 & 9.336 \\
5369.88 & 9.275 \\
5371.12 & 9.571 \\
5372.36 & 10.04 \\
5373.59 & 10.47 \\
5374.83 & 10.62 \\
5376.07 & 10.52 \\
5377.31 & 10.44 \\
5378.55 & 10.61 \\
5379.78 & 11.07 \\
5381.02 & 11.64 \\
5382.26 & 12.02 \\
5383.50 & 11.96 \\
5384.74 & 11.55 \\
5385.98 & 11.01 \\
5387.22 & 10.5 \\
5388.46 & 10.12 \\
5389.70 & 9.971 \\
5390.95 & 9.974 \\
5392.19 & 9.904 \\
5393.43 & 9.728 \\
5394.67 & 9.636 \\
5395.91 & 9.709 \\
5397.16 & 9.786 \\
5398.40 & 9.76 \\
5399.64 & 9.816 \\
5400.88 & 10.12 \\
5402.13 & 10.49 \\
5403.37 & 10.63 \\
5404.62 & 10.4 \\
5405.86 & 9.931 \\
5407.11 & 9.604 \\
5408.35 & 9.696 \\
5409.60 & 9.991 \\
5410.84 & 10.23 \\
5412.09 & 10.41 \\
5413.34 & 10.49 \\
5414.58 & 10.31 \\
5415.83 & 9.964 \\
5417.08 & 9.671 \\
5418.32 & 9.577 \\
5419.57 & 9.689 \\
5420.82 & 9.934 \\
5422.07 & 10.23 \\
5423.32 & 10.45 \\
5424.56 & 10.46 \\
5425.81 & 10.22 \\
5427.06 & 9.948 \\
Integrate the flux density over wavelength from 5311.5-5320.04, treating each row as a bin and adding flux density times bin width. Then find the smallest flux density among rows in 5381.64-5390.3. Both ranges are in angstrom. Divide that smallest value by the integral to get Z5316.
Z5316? 0.11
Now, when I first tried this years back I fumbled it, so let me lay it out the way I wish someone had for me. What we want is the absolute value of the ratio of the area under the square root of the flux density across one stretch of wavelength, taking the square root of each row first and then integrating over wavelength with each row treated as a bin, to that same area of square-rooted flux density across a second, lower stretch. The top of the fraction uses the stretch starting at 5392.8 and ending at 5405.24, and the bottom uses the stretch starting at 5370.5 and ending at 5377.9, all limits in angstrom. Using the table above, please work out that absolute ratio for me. 1.7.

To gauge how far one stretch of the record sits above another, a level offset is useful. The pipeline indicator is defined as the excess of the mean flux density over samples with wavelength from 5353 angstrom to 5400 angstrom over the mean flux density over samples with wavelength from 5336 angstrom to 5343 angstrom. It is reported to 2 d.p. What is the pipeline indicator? -0.05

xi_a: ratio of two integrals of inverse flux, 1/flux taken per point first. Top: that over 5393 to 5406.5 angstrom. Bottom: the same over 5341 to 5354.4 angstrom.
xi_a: 1.03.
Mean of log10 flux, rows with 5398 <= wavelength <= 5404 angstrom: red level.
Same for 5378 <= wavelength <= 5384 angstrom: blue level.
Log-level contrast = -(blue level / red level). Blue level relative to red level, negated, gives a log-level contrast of -1.05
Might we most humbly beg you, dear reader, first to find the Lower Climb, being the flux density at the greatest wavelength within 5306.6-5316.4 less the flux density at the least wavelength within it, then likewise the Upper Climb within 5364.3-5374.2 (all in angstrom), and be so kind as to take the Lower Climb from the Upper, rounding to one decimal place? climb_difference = 1.4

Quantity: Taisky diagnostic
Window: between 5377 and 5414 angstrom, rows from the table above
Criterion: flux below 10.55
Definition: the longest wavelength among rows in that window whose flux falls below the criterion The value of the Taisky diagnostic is 5413.34 angstrom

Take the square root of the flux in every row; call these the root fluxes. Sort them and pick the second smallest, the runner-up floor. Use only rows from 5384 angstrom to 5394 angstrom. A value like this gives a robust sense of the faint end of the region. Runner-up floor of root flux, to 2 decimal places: 3.15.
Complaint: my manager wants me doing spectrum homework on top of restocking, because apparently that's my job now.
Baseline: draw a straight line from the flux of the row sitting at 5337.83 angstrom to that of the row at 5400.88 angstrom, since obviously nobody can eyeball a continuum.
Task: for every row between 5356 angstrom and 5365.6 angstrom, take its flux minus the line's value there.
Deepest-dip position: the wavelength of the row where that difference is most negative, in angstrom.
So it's 5356.30 angstrom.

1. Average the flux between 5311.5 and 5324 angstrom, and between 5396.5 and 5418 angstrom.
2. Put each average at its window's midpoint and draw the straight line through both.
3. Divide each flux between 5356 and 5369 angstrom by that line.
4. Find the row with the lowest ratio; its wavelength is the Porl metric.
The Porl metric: 5368.65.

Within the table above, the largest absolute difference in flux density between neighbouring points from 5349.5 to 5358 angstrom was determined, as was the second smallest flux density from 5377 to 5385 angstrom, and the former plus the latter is 10.8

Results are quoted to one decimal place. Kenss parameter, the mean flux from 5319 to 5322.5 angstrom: 10.8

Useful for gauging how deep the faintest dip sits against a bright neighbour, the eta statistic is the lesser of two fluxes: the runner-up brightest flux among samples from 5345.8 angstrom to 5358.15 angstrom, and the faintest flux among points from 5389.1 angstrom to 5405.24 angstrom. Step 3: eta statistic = 9.64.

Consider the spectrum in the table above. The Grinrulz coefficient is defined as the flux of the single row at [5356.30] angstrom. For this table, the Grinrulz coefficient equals 10.84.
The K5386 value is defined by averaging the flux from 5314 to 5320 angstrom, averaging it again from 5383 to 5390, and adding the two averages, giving 21.1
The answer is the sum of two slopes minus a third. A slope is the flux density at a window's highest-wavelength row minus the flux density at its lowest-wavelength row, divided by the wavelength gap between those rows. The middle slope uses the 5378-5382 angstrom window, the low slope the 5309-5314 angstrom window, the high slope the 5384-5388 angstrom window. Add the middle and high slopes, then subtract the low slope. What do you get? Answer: 0.38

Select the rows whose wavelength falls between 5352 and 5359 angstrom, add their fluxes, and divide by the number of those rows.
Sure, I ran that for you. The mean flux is 10.9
